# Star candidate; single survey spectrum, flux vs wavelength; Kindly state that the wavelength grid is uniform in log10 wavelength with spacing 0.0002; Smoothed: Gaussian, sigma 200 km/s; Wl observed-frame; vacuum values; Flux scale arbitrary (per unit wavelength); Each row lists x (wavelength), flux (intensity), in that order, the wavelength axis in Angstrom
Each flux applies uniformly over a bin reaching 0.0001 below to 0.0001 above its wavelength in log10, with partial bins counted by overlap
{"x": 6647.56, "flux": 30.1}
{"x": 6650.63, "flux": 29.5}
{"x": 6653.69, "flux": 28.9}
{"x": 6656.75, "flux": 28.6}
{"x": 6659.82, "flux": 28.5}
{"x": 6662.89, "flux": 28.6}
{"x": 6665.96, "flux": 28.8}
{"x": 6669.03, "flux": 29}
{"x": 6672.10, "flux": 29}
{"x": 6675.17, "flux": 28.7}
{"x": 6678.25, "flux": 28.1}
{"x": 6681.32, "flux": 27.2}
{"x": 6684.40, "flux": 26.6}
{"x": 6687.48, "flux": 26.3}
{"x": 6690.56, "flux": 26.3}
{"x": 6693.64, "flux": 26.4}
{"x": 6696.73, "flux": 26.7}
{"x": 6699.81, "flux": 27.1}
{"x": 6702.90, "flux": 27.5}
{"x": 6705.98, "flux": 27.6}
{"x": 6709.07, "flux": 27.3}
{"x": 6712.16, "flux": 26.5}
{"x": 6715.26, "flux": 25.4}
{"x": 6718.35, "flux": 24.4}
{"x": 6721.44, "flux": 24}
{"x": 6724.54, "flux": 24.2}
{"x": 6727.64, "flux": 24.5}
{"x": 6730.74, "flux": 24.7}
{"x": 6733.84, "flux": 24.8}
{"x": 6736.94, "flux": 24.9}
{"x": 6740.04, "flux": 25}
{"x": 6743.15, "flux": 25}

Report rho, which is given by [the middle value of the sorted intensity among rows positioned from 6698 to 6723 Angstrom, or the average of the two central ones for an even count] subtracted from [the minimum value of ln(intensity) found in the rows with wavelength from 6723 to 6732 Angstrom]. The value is -23.6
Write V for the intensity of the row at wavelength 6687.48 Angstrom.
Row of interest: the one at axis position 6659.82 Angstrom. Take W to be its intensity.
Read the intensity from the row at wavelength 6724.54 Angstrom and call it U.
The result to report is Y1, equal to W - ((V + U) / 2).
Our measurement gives 3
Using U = 24.2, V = 26.3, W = 28.5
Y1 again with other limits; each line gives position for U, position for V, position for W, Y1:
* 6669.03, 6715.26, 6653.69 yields 2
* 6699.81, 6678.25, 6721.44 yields -4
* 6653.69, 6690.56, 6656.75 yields 1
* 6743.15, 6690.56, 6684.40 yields 1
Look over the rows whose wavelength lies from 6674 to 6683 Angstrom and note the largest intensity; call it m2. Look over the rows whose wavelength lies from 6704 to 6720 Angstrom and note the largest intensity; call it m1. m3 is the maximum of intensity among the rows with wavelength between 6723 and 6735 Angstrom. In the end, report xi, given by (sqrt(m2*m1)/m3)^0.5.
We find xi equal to 1.07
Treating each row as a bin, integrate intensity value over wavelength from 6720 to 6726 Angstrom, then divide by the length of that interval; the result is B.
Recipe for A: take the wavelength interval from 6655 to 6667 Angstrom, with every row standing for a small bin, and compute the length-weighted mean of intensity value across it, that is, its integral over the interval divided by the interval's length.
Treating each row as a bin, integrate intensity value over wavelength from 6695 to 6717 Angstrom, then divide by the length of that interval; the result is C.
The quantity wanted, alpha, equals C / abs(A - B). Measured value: 6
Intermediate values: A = 28.6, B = 24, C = 26.8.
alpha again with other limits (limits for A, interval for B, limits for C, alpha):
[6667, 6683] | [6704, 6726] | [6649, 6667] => 11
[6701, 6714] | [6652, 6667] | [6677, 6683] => 18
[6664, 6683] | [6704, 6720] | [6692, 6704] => 12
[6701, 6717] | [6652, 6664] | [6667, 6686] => 15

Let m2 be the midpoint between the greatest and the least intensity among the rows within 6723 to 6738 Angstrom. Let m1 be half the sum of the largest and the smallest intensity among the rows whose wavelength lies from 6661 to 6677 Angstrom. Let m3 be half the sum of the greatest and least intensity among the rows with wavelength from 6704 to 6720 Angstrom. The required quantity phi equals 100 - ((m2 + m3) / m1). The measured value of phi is 98.2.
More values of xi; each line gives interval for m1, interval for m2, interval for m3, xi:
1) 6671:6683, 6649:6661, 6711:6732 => 1.05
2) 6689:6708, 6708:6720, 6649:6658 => 0.96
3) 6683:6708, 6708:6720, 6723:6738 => 1.05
